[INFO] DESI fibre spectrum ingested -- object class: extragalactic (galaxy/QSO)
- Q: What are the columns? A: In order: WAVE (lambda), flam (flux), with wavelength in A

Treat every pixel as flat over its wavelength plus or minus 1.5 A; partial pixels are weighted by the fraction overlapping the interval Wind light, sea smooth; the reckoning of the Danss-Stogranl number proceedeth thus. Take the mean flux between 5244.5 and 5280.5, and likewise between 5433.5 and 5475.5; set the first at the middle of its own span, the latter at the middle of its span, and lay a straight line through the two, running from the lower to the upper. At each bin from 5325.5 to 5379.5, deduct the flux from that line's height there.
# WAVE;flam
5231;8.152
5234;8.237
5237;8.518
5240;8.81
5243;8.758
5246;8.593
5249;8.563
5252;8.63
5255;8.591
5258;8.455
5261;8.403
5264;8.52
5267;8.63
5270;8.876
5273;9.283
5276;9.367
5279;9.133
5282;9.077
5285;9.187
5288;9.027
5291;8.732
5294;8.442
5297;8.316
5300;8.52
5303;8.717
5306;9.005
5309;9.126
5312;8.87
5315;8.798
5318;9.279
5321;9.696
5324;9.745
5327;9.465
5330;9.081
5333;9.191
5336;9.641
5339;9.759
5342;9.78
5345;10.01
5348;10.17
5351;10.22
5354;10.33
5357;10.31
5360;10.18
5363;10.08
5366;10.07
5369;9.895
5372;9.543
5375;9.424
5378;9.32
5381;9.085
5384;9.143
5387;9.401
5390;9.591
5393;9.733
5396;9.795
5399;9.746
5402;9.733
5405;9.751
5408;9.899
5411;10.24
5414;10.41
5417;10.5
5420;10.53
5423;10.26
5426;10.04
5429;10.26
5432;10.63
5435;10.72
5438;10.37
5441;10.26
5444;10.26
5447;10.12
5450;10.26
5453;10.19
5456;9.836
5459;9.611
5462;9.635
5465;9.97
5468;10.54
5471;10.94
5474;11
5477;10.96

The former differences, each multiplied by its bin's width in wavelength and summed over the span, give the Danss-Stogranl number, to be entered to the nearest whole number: -18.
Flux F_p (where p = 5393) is 9.733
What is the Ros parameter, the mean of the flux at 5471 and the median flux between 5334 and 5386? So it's 10.4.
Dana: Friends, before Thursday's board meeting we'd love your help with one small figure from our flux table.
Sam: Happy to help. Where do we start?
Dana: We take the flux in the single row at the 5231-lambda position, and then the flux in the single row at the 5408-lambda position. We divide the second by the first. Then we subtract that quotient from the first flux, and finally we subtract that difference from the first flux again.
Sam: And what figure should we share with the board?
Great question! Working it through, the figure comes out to 1.21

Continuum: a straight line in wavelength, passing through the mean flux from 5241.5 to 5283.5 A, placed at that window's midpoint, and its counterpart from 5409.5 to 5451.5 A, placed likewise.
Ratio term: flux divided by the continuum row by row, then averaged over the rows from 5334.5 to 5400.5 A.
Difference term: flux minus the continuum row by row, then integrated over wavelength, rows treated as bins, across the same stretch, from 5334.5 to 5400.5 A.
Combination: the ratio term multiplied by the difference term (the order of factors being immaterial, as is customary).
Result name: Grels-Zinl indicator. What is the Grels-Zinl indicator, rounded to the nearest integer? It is 2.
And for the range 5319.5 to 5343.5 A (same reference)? 3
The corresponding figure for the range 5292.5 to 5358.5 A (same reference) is 1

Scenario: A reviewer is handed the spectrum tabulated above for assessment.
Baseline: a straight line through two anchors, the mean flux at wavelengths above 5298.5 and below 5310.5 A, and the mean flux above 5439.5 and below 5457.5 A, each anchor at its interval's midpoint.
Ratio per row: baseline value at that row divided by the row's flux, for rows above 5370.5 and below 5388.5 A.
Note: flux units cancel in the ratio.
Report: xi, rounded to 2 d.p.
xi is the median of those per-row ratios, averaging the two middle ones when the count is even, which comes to 1.02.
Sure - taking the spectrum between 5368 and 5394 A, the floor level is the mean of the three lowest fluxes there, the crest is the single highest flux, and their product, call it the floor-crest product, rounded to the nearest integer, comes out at 91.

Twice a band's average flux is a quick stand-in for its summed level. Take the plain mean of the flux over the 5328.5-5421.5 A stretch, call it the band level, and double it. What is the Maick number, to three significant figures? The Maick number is 19.6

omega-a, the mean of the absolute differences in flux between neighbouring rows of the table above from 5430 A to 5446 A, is 0.14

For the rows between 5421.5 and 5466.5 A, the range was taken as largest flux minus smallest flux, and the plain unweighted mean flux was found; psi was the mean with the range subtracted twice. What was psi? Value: 7.9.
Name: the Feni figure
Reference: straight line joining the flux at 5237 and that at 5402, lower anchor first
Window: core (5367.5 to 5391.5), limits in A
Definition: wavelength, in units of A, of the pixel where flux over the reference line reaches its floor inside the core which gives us 5381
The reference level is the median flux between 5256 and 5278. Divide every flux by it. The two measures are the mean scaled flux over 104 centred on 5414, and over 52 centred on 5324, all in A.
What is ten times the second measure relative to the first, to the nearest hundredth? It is 9.39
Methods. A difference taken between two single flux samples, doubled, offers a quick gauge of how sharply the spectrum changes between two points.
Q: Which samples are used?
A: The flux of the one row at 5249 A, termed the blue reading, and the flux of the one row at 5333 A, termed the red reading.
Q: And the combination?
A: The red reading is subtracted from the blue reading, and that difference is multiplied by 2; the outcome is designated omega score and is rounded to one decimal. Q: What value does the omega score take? -1.3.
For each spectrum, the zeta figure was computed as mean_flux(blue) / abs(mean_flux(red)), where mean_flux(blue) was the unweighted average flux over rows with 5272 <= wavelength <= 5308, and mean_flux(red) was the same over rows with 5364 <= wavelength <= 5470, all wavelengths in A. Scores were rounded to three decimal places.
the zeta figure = 0.893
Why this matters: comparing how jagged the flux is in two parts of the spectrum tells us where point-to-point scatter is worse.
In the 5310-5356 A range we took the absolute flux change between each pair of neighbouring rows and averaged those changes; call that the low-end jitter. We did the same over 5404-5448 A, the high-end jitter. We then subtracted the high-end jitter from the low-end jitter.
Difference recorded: 0.03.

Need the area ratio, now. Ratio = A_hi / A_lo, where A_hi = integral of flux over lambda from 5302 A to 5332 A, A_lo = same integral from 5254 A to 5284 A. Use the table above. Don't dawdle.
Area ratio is 1.039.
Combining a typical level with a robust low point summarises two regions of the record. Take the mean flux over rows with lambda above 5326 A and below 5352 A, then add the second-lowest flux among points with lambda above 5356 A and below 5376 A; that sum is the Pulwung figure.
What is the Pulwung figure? 19.2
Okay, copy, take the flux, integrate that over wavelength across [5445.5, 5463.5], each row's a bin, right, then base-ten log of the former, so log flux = 2.3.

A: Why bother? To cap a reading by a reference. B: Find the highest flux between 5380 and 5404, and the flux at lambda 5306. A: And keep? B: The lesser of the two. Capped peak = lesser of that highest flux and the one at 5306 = 9.0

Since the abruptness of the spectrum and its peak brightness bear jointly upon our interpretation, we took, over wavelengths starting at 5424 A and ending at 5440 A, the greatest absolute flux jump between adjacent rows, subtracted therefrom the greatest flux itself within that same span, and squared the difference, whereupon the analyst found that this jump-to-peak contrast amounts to 107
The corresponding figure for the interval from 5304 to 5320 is 77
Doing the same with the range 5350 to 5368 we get 104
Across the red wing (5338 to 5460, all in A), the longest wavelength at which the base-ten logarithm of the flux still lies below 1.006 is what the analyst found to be 5459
